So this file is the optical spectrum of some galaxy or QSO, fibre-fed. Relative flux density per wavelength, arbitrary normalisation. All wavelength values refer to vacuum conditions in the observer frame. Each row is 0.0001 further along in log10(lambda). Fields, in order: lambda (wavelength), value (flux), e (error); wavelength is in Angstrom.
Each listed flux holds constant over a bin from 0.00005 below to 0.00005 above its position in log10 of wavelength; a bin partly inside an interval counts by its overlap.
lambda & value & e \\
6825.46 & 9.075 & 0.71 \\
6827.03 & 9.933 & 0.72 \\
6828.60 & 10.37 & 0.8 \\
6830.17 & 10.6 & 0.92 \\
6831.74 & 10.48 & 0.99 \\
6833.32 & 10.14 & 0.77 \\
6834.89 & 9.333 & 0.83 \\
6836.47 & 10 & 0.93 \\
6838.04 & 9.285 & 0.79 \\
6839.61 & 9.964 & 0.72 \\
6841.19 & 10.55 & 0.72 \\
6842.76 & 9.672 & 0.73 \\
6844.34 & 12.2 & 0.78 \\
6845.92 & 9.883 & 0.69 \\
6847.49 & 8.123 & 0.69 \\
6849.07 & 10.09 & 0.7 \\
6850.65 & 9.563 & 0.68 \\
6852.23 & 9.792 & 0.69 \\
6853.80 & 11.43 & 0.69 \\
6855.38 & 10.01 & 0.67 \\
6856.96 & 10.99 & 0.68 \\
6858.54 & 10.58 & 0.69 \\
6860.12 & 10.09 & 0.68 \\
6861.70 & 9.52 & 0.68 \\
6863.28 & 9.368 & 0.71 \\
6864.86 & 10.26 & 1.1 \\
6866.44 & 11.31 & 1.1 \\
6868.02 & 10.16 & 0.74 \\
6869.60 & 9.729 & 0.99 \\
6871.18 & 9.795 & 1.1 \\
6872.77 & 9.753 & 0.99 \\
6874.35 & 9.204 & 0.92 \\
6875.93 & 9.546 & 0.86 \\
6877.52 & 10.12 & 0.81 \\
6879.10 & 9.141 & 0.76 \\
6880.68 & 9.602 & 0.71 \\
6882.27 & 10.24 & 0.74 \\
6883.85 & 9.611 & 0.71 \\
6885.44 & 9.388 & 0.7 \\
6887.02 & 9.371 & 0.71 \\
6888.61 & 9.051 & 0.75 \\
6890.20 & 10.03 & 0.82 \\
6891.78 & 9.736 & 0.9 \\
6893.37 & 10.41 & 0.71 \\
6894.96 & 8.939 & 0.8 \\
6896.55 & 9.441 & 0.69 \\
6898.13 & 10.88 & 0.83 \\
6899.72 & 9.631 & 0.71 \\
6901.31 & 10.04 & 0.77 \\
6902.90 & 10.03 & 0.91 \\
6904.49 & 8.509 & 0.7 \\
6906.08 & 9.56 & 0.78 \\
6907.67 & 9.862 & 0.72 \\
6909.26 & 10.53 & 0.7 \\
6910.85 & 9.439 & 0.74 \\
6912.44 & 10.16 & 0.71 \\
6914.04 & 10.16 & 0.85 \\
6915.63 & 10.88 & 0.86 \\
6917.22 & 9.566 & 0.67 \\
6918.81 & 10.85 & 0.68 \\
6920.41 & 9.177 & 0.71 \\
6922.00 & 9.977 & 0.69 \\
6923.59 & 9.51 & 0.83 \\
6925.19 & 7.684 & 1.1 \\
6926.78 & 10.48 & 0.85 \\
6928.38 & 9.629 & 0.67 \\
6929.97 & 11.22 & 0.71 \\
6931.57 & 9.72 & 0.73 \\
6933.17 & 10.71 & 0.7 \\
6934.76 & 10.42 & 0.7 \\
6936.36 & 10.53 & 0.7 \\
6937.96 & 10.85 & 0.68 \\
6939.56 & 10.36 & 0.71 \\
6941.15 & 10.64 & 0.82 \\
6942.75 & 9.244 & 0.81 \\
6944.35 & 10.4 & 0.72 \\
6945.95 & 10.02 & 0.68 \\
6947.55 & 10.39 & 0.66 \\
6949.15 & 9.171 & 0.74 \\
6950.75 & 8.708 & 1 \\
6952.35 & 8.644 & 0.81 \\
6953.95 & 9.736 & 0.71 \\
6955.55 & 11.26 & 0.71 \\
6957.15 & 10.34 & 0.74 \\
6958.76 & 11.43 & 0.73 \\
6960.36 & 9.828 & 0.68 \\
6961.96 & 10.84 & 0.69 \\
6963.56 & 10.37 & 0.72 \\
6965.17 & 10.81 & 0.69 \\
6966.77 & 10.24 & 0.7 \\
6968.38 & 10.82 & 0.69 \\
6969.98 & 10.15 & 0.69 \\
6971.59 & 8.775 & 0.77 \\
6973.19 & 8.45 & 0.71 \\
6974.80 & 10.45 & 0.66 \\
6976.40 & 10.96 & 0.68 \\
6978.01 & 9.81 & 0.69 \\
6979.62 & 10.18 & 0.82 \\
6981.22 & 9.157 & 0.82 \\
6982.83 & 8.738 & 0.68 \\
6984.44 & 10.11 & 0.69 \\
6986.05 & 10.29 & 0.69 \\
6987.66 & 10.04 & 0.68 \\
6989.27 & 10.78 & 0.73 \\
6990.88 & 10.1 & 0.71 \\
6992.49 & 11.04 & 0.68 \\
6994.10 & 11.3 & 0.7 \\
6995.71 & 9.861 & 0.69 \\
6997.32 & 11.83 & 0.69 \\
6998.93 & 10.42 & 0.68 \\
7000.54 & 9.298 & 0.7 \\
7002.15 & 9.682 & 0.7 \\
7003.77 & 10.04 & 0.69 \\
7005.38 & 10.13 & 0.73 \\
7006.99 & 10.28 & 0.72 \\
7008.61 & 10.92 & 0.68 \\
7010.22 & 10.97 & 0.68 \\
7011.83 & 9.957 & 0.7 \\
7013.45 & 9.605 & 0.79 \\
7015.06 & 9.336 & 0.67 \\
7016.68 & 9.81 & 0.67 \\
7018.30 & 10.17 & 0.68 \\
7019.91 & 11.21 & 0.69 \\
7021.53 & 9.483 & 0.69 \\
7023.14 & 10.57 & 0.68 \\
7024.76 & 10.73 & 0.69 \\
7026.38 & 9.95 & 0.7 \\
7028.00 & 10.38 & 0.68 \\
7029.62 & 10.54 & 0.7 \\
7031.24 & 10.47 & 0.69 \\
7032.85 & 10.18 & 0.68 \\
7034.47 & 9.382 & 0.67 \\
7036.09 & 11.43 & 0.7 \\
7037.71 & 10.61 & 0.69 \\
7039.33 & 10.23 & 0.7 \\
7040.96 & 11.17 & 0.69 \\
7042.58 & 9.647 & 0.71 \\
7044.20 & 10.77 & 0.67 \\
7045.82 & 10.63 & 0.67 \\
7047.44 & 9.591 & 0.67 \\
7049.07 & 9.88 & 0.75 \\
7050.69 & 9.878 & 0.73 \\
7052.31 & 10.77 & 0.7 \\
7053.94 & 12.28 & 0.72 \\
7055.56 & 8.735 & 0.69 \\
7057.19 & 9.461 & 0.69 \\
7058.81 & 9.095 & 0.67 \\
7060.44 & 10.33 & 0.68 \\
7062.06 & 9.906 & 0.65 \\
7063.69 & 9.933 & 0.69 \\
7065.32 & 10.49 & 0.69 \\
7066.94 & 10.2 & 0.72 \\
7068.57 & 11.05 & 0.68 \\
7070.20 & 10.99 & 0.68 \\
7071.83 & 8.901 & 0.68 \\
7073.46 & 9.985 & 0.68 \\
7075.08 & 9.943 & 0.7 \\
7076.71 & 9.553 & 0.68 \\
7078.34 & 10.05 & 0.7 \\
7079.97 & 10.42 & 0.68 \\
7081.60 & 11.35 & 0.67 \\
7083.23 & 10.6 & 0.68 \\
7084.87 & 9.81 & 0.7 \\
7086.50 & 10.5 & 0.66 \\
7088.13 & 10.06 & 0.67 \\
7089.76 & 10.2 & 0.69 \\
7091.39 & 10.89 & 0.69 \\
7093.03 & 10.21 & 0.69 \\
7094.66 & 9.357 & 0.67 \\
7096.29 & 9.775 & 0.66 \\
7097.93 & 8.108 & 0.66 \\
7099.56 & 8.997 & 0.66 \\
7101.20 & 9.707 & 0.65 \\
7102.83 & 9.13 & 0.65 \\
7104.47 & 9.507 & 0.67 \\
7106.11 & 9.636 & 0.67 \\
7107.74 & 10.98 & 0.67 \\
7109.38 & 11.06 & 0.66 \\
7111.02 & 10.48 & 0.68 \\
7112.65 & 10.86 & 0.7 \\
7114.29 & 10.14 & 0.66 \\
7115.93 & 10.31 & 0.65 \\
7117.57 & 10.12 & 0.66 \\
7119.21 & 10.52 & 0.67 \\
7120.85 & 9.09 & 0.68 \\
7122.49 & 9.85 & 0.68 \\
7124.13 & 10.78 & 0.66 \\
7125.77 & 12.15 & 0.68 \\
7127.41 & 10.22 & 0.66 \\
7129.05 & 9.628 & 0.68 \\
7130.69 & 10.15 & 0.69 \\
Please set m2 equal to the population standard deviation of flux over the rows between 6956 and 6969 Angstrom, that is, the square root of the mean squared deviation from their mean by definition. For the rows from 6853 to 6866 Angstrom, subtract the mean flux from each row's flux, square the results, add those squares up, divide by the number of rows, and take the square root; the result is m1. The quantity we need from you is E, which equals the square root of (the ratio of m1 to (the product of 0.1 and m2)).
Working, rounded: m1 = 0.7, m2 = 0.46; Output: 3.8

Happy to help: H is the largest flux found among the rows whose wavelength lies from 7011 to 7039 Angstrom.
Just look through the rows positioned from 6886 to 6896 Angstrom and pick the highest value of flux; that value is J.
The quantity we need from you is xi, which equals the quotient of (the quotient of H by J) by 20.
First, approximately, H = 11.43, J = 10.41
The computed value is 0.055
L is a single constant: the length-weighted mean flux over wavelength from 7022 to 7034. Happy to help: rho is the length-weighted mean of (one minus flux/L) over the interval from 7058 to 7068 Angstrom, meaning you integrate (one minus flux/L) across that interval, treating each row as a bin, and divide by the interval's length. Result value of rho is 0.032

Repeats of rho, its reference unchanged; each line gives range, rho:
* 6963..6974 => 0.040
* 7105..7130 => -0.002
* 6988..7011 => -0.011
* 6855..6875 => 0.028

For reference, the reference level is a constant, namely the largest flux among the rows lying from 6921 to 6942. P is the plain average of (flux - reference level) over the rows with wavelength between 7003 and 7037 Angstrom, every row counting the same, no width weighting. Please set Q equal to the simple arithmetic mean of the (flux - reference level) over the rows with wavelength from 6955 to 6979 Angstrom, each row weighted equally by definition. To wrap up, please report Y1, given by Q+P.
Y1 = -1.87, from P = -0.96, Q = -0.92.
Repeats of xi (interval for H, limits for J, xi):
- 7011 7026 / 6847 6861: 0.049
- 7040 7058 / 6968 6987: 0.056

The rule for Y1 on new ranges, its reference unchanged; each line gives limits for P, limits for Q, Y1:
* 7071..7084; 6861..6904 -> -2.55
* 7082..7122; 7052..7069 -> -2.23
